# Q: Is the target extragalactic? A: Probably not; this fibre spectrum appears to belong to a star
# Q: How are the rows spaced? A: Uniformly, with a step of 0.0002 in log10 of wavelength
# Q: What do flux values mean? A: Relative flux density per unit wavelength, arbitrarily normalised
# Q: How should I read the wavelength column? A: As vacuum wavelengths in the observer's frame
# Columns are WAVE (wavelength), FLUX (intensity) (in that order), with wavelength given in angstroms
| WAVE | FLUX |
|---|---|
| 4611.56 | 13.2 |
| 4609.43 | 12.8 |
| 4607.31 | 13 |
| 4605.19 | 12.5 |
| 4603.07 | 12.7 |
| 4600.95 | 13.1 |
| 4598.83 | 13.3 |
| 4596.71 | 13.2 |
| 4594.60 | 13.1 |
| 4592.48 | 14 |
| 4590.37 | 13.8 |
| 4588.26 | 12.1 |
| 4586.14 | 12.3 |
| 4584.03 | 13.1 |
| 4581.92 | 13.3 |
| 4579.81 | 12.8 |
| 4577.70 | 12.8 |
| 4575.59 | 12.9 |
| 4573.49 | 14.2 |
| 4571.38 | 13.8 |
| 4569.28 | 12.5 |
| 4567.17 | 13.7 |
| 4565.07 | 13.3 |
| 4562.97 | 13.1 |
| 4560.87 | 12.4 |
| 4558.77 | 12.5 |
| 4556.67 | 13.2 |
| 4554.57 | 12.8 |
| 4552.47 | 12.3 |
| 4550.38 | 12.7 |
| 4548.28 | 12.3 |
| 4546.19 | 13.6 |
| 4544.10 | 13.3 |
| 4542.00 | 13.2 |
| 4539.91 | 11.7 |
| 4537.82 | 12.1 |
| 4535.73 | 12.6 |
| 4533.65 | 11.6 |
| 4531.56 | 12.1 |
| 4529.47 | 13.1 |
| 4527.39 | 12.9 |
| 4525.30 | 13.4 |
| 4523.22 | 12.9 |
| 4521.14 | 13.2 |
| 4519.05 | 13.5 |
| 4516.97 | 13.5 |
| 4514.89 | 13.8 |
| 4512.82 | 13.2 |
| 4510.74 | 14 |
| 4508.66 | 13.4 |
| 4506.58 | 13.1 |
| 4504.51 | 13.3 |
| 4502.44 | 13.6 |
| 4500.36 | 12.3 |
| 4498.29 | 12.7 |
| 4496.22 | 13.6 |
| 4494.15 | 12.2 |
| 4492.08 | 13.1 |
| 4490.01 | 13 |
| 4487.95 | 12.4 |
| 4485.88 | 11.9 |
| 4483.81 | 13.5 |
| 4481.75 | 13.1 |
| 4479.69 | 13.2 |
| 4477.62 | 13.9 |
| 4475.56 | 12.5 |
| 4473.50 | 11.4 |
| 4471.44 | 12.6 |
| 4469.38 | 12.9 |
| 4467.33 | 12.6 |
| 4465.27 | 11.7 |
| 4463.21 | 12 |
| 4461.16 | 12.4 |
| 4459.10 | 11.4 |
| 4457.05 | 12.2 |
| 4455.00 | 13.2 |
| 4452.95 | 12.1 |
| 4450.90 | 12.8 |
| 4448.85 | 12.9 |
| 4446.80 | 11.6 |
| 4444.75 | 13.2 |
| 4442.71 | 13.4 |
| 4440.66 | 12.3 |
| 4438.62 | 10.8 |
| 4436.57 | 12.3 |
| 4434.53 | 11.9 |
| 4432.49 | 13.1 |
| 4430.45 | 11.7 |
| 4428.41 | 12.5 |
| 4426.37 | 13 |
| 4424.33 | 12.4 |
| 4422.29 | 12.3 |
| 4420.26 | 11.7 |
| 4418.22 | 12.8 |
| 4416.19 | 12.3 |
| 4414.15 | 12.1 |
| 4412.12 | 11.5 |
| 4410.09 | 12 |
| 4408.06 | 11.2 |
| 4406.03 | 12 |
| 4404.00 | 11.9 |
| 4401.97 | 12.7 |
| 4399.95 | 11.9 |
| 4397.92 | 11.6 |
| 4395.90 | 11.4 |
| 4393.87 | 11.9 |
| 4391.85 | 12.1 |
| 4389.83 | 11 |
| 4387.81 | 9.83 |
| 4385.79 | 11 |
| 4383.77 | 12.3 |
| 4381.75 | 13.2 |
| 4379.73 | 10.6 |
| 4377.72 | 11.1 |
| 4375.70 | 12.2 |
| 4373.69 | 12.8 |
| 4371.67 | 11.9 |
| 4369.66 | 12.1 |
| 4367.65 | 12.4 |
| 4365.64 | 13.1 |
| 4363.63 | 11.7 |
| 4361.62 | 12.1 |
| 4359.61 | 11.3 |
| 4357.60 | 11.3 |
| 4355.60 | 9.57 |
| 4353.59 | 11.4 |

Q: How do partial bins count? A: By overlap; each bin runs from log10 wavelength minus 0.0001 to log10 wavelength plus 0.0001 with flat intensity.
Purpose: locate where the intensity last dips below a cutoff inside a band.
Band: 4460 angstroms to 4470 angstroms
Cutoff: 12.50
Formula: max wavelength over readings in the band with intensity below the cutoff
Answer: 4465.27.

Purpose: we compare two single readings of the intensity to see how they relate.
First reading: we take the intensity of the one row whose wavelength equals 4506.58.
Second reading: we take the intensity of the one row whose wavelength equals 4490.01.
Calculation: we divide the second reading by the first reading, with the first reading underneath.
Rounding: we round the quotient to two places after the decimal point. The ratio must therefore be 0.99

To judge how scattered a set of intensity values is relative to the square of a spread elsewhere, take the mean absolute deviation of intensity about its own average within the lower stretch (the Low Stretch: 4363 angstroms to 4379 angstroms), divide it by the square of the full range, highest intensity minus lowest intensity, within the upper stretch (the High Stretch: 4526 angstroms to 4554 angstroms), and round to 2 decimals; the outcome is 0.12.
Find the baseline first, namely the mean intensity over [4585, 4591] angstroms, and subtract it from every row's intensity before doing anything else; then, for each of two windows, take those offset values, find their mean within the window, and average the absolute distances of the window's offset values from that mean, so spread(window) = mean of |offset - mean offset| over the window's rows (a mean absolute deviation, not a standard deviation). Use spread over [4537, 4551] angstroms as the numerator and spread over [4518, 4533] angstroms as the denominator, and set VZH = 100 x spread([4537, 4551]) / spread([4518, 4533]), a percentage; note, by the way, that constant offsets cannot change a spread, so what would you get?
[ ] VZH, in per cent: 175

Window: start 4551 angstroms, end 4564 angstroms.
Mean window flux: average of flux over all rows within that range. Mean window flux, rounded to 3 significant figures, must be 12.7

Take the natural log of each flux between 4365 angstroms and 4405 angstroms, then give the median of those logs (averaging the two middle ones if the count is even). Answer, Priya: 2.48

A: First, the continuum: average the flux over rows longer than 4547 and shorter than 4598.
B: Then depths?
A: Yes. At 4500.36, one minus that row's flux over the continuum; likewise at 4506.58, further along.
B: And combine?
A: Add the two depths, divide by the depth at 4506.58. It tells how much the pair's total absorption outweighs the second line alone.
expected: -7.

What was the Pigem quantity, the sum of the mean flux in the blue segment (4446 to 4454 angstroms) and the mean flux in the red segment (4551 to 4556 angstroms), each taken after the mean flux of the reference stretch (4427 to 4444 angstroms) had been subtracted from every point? 0.4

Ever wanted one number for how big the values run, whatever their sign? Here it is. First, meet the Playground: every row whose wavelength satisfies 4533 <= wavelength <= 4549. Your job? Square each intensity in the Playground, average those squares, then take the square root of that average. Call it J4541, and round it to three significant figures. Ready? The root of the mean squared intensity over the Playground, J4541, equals 12.6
